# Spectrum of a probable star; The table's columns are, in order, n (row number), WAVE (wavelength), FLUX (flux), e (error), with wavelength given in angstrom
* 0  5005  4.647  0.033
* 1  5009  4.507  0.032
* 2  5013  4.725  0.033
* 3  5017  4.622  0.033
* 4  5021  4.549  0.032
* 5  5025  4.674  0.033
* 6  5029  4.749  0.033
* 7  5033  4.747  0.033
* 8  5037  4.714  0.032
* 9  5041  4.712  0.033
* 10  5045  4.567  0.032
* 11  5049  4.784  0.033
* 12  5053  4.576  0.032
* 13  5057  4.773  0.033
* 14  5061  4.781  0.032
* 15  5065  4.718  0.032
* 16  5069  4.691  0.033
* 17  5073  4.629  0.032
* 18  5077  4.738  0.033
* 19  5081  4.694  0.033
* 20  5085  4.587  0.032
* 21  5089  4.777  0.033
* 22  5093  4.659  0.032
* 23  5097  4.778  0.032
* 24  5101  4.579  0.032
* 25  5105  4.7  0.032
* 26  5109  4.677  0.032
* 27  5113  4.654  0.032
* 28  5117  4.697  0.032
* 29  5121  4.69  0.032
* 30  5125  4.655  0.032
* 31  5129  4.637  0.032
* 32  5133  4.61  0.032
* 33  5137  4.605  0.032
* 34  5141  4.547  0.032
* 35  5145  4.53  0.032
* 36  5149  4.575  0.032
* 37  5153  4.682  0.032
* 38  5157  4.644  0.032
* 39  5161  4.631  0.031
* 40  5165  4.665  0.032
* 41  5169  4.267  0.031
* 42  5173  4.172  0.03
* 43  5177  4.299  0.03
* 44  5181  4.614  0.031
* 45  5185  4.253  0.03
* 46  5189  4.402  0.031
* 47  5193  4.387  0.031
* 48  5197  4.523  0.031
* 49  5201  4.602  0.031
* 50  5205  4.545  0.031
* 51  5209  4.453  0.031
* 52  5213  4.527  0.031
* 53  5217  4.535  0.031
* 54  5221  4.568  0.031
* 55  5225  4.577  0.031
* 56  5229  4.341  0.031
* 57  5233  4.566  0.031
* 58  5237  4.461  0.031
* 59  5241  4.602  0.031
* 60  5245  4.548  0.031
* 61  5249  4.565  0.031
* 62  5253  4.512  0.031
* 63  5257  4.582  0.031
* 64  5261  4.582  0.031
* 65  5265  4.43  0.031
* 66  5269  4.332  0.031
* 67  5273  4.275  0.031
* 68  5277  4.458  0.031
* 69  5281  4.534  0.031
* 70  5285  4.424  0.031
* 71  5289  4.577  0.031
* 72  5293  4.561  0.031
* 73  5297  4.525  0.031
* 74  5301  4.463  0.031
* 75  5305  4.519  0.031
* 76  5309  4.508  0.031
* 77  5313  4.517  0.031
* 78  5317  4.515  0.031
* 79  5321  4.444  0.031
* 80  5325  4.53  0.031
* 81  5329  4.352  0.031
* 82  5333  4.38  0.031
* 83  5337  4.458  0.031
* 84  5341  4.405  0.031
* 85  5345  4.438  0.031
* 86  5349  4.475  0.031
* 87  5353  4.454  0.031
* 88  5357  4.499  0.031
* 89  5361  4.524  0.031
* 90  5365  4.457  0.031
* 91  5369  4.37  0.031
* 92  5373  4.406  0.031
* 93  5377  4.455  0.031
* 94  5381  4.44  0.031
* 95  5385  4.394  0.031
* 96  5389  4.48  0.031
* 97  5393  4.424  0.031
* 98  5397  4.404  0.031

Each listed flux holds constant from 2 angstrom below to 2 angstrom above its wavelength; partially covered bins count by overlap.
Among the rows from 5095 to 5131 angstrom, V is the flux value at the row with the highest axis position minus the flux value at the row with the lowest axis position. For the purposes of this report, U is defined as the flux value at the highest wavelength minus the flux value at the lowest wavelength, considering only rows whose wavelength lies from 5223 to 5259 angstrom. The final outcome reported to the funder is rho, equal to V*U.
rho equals -0.0007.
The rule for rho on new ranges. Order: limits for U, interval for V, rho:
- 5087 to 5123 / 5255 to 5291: 0.0004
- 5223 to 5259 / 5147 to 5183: 0.0002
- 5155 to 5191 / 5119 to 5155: 0.0019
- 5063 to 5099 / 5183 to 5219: 0.0169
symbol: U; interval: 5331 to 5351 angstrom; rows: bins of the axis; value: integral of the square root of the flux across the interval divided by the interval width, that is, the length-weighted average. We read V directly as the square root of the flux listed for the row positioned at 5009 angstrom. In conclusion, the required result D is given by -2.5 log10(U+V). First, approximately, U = 2.11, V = 2.12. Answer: -1.57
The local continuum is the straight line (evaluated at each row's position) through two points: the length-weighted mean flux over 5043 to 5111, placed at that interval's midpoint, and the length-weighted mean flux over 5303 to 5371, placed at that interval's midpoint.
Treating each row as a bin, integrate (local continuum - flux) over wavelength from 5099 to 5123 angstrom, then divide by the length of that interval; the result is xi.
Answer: -0.0072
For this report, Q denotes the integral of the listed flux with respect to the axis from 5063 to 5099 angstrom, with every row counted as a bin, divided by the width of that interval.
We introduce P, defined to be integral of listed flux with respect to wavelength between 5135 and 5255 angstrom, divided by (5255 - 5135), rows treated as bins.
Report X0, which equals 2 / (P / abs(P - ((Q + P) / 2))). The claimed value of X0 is 0.042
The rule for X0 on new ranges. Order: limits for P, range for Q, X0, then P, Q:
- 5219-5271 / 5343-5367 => 0.008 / 4.51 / 4.47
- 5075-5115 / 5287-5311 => 0.034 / 4.68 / 4.53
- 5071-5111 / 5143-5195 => 0.045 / 4.68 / 4.47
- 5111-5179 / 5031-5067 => 0.032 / 4.56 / 4.71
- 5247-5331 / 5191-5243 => 0.006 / 4.49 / 4.51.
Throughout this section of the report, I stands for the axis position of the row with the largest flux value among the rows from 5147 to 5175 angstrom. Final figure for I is 5153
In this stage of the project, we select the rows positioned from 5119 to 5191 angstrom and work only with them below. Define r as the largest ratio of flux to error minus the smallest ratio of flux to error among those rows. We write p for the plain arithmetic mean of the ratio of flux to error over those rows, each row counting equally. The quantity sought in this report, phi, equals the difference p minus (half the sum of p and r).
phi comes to 66.1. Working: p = 144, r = 11.7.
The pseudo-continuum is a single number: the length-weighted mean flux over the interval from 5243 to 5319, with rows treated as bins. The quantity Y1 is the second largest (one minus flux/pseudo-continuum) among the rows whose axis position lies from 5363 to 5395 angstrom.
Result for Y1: 0.023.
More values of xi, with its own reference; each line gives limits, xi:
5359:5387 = -0.0051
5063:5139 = -0.0046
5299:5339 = 0.0086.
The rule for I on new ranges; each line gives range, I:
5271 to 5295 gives 5289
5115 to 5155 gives 5117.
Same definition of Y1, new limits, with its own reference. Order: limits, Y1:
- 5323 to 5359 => 0.026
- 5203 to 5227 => -0.007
